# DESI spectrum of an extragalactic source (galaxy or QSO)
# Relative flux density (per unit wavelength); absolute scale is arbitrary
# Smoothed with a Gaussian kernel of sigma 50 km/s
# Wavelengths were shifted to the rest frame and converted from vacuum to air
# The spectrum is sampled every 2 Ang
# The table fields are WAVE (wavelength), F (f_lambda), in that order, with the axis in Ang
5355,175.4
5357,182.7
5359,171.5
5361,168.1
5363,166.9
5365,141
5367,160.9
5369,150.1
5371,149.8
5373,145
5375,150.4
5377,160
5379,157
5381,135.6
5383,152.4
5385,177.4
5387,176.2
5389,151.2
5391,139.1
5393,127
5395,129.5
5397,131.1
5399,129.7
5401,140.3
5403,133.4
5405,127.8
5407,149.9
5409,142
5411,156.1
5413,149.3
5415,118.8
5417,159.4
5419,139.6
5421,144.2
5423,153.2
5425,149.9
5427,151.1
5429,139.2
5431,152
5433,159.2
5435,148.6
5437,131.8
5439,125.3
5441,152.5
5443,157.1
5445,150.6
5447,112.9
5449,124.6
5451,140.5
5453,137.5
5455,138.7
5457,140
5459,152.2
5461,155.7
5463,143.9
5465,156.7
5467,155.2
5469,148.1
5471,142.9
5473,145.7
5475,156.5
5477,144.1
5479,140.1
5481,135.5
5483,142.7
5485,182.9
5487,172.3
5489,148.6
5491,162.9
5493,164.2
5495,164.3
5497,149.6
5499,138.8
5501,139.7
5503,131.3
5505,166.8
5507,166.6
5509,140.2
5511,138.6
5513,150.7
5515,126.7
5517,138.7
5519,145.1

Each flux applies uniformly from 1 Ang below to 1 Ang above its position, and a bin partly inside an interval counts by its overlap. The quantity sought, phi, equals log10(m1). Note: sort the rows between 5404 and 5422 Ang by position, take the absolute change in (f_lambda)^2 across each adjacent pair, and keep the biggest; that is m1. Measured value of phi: 4.05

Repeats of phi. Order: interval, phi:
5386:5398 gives 3.91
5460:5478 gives 3.59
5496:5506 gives 4.02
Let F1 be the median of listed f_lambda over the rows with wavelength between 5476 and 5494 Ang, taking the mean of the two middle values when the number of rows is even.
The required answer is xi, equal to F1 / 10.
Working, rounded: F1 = 149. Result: 14.9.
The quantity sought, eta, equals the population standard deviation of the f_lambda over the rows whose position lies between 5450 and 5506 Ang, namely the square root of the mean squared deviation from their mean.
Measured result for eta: 12.2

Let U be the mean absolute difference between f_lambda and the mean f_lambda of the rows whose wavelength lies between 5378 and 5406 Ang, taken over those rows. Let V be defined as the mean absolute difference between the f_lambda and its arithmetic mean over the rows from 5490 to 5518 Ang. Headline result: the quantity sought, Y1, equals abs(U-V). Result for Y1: 1.7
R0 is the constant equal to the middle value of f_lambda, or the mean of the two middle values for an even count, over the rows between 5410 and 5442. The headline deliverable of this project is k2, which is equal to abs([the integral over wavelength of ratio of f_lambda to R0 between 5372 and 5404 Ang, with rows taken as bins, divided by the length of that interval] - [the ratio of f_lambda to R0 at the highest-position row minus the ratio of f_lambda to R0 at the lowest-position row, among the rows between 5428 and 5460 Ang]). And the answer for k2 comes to 0.89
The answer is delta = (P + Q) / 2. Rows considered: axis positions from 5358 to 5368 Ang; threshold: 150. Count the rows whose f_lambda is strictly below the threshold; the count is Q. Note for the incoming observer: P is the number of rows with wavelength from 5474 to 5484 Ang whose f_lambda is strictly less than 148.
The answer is 2.5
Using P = 4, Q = 1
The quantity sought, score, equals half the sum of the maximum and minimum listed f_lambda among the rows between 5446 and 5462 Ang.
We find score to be 134.3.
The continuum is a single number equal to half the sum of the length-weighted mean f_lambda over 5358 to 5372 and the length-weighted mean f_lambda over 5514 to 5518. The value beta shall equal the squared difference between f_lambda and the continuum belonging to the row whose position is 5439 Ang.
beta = 409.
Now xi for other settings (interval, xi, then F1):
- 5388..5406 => 13.1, 131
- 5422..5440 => 15.0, 150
